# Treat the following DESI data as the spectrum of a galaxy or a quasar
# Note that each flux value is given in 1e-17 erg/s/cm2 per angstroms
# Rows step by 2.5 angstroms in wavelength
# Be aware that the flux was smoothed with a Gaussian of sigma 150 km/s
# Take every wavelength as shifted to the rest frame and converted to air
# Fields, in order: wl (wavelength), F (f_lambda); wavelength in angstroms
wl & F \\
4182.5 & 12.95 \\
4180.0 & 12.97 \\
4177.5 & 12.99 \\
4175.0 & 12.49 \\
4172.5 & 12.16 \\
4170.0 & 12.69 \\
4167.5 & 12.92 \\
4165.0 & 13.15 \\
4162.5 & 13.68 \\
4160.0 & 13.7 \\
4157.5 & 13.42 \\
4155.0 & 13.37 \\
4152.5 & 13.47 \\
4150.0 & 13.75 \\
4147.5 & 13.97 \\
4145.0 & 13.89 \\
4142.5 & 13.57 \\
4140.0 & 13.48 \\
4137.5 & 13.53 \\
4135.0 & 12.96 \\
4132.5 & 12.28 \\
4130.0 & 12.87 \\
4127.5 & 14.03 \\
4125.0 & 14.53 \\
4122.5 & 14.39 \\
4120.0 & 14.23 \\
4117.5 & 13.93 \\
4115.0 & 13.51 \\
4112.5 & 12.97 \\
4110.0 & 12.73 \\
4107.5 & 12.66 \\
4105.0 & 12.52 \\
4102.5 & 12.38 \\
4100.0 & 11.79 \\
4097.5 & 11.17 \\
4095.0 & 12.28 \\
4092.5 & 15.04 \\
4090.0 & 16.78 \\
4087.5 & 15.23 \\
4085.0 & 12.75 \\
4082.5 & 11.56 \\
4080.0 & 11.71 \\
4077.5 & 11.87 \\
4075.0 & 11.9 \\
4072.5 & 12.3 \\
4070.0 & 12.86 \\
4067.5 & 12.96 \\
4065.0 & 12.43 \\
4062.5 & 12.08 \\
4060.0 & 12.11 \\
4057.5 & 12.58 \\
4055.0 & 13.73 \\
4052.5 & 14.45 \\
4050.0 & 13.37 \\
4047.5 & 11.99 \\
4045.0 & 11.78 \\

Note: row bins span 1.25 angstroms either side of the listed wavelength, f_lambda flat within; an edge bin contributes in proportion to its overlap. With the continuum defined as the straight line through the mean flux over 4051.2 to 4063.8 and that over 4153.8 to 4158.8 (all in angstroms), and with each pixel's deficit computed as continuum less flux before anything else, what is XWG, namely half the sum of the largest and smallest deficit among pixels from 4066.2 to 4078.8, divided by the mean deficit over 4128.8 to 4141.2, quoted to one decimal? 2.2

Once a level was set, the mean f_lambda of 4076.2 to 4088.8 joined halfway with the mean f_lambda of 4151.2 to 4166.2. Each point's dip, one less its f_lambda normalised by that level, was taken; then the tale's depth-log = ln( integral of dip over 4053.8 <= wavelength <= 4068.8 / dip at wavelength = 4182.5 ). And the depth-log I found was 4.1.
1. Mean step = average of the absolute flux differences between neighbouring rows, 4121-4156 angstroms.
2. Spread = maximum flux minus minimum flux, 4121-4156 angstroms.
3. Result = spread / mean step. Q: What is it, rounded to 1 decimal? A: 6.1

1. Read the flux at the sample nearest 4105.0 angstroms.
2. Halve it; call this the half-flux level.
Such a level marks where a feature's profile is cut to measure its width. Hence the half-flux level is 6.26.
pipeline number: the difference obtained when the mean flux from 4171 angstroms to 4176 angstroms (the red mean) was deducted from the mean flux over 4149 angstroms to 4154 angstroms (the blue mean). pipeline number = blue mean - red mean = 1.3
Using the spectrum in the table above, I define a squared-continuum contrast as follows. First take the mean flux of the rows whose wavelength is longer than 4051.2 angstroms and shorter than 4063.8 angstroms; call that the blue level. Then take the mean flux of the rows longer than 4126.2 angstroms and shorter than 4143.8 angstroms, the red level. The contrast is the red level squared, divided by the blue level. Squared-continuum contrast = 13.5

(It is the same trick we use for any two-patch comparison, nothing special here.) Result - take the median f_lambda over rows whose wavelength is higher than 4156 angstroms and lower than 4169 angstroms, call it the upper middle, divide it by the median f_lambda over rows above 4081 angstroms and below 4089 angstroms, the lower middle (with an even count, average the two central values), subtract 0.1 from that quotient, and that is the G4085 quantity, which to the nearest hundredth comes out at 0.95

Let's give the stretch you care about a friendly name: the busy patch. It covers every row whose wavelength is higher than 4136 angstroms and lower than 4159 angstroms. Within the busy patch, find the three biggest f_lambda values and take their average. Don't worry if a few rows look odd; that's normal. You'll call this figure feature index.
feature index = 13.9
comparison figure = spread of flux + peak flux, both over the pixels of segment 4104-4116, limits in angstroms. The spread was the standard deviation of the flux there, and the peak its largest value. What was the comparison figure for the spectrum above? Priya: 13.9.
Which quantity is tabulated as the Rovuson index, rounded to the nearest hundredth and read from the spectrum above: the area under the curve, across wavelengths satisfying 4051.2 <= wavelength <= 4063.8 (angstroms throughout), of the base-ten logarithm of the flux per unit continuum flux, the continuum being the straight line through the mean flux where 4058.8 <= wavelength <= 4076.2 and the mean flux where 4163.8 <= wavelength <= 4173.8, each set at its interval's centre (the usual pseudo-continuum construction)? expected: 0.26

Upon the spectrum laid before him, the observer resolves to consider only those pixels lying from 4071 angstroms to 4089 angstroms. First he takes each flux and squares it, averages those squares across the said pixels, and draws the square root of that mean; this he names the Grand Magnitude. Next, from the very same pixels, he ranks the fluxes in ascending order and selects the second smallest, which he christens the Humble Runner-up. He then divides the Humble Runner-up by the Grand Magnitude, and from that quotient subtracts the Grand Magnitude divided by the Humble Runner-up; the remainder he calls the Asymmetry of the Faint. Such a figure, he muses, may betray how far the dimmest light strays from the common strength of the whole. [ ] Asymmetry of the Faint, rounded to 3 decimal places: -0.136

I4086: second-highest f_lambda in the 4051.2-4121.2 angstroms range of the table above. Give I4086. 15.23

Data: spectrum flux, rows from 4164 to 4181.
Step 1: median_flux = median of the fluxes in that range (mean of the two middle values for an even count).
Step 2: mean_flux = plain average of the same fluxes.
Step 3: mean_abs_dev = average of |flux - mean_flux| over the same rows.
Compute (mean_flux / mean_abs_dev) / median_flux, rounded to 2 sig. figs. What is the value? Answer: 3.6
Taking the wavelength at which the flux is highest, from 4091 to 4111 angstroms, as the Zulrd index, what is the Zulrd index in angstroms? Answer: 4092.5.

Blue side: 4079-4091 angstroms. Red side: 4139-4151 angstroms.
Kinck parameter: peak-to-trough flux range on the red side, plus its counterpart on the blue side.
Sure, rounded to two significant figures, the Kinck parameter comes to 5.7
